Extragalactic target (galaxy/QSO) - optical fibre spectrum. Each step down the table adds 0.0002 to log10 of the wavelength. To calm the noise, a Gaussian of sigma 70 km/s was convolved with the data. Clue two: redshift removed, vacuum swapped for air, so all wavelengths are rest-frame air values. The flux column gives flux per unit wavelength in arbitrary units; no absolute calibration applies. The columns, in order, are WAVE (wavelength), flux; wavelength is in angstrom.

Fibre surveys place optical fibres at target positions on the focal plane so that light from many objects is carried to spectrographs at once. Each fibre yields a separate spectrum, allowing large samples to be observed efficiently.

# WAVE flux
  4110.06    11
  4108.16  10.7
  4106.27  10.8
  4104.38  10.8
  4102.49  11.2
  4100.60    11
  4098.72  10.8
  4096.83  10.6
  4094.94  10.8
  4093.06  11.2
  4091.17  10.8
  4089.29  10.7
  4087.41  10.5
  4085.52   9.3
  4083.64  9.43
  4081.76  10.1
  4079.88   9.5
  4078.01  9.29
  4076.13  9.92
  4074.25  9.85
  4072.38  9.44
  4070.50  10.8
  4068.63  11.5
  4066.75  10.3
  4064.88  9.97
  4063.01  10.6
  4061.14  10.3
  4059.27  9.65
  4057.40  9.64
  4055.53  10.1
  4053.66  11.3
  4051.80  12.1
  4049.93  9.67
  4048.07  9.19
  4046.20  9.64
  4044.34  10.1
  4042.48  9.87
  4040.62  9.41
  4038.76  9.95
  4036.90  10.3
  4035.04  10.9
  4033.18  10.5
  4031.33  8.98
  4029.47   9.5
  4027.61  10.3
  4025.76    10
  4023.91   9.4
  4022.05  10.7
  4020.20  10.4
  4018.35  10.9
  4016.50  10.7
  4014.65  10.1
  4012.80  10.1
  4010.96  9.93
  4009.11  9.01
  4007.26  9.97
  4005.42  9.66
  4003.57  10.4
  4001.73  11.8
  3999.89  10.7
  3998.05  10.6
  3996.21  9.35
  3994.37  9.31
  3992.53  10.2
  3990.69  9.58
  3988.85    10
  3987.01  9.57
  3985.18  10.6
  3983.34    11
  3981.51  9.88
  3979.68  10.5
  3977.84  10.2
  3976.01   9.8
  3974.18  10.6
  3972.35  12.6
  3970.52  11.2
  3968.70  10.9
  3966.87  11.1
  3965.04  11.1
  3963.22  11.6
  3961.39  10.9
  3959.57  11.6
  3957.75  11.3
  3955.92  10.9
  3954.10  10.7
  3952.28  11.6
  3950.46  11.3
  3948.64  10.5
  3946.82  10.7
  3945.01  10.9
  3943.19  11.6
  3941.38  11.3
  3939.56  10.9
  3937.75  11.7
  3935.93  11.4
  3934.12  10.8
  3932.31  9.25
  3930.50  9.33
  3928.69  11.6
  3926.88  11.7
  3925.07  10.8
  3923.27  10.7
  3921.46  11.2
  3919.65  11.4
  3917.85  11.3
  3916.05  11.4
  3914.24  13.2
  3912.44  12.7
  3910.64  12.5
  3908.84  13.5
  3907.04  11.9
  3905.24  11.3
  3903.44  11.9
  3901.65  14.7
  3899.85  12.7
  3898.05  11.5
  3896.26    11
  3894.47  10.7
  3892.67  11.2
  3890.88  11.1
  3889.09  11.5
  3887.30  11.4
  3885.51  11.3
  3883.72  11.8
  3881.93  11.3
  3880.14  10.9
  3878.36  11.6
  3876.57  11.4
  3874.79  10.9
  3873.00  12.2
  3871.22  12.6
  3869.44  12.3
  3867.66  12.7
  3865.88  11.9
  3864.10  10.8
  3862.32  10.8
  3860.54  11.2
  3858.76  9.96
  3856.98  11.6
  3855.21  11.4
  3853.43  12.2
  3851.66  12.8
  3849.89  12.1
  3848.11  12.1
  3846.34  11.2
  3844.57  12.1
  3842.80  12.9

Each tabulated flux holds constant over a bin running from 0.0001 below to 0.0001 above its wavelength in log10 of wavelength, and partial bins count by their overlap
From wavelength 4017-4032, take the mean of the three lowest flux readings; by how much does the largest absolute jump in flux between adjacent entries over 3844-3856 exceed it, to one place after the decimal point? -8.4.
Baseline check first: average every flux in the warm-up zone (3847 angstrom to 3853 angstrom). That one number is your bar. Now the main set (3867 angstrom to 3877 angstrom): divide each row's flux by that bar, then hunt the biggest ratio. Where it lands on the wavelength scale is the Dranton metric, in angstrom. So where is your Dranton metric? 3867.66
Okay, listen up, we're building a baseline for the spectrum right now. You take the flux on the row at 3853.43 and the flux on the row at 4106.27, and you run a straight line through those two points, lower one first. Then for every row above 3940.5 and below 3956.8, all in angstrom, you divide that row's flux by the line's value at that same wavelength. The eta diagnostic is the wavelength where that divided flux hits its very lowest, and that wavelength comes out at 3948.64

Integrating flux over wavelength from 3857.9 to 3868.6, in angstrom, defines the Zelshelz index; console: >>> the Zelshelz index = 120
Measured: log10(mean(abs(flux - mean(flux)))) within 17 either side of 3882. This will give -0.34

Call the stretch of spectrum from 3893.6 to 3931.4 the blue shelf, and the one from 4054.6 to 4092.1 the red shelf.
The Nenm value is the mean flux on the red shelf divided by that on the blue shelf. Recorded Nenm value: 0.86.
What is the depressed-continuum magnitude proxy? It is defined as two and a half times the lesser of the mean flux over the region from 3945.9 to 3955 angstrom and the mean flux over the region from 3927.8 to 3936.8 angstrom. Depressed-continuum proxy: 26.2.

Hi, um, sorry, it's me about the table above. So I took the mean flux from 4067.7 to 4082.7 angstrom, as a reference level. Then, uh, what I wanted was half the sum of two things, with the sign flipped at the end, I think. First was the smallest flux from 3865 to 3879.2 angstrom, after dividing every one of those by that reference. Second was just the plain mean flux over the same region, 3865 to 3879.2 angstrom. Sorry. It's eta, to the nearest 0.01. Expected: -6.52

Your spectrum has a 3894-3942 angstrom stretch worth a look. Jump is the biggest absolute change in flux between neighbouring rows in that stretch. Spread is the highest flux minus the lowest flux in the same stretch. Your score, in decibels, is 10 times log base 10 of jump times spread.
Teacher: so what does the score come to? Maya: 12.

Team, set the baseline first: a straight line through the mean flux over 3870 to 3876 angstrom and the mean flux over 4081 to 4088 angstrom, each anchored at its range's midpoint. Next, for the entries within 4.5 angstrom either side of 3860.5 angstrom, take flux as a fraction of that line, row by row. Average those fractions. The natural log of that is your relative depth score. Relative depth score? -0.10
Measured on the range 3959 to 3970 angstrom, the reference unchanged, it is 0.02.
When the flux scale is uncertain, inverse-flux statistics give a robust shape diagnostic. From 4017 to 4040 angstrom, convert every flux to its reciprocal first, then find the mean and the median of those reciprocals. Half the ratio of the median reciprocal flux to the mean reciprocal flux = 0.491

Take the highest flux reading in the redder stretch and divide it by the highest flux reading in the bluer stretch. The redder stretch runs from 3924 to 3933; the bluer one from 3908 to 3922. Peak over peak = 0.87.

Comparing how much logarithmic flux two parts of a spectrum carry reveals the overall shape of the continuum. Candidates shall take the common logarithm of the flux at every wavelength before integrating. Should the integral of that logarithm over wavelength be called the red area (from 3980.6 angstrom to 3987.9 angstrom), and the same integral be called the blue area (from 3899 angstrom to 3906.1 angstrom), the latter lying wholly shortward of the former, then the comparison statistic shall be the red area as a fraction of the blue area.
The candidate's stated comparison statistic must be 0.94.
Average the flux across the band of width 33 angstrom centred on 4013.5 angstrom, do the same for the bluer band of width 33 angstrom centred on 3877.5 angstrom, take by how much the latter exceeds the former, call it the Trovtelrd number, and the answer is 1.3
